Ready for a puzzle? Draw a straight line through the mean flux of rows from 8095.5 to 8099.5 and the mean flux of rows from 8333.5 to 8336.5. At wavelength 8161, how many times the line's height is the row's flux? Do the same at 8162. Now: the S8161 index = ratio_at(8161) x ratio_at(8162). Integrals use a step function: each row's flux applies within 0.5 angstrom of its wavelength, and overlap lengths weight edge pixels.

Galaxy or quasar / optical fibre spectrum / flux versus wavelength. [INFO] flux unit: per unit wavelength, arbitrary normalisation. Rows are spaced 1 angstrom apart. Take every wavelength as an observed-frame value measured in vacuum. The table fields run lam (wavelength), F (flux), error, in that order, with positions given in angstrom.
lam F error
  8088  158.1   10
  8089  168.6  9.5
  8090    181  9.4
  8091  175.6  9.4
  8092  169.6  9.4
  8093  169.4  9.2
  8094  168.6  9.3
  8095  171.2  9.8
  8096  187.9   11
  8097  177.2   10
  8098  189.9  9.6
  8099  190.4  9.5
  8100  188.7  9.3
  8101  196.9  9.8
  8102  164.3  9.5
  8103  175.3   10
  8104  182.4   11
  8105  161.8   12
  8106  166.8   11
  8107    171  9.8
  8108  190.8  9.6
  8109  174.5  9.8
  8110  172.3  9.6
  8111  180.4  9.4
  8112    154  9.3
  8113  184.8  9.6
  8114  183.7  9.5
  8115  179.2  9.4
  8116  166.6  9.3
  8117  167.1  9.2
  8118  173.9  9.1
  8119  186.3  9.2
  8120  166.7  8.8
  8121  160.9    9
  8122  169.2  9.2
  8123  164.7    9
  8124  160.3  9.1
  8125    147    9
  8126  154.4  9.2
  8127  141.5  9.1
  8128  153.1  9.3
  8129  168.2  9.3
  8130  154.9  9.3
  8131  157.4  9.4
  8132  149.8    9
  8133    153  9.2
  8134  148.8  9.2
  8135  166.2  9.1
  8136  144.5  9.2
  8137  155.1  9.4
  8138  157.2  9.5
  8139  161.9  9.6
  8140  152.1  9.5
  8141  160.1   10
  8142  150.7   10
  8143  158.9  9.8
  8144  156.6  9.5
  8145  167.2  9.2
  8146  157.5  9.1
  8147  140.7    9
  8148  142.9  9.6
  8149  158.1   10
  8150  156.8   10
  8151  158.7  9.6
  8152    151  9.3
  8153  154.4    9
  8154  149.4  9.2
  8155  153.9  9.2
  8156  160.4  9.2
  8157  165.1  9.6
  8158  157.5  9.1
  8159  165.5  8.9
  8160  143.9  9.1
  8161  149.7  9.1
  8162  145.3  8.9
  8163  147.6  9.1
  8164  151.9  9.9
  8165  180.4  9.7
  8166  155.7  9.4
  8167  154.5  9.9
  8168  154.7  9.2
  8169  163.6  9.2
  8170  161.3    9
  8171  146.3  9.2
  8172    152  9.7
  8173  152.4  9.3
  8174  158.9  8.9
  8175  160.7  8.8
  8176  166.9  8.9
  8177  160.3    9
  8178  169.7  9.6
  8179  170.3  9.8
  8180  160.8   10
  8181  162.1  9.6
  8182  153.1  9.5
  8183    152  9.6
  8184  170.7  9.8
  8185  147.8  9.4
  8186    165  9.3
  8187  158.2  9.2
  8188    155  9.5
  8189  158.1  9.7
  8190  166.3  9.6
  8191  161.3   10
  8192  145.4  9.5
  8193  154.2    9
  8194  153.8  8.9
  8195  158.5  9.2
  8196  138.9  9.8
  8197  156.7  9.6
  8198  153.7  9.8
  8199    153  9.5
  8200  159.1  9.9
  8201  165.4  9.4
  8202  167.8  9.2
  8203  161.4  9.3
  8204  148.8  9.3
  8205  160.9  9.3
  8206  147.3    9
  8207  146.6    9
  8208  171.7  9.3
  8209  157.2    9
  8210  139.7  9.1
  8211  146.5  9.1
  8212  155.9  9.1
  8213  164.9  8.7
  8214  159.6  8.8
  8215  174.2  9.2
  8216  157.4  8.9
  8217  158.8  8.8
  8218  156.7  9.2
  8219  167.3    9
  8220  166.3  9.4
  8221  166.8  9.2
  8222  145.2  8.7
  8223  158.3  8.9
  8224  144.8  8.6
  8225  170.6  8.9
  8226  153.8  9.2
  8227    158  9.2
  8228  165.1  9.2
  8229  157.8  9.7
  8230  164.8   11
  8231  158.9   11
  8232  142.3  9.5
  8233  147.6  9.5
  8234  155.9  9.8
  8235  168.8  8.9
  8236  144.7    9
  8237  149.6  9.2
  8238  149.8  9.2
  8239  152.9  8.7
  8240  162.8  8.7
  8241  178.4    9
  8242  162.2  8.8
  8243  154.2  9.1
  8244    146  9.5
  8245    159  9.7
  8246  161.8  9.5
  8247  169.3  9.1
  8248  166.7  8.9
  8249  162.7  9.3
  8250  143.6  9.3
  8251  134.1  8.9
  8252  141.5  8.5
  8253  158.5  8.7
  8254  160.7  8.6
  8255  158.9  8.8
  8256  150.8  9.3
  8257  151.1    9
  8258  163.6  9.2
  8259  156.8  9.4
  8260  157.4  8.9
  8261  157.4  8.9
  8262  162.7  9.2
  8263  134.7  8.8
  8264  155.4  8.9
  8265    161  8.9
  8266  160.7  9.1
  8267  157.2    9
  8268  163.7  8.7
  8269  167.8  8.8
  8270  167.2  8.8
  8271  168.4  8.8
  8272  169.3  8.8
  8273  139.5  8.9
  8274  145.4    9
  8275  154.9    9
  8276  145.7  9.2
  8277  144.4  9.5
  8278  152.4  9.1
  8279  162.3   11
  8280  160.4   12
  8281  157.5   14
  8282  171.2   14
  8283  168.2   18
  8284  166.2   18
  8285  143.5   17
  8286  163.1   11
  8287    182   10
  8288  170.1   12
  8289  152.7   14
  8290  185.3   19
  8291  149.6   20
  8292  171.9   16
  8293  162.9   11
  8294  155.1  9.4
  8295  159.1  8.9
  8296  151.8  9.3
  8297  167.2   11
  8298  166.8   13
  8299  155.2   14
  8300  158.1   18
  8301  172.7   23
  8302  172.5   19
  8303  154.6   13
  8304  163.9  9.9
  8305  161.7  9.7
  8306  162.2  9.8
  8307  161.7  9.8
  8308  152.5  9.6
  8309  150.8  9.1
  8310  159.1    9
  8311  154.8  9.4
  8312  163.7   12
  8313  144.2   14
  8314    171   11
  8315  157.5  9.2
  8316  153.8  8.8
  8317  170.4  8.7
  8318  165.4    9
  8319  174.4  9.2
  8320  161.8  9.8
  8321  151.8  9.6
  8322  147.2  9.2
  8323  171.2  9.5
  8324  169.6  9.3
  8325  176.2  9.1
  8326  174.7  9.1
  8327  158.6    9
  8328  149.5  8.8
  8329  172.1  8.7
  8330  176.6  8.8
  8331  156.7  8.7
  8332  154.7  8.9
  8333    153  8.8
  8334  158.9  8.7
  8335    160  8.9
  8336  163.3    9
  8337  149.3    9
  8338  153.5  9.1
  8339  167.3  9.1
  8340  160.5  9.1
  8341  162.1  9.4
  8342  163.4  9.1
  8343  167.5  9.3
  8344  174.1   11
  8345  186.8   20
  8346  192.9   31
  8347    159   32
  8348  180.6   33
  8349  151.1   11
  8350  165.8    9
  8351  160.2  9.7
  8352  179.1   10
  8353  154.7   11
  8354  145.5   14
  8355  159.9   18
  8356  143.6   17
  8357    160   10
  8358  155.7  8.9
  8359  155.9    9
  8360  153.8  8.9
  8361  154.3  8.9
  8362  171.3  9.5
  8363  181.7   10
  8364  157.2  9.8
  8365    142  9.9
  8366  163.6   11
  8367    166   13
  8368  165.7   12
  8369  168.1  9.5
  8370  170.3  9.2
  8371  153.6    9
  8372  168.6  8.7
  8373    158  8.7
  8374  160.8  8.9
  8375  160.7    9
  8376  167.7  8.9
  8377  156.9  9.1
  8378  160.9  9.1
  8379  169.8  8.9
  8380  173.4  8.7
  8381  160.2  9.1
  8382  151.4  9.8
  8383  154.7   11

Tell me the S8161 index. 0.68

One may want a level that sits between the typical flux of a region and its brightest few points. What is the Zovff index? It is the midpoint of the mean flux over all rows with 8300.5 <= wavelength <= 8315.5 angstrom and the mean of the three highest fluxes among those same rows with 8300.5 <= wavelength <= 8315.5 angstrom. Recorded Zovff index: 166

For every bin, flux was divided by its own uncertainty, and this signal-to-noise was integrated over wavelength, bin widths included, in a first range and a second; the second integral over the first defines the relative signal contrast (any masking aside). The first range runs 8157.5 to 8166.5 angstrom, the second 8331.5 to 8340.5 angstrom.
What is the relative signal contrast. 1.05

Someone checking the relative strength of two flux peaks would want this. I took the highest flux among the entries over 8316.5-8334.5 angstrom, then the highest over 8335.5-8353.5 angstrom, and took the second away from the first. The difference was -16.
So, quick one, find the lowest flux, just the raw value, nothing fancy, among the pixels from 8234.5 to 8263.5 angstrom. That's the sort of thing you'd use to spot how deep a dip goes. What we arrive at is 134.1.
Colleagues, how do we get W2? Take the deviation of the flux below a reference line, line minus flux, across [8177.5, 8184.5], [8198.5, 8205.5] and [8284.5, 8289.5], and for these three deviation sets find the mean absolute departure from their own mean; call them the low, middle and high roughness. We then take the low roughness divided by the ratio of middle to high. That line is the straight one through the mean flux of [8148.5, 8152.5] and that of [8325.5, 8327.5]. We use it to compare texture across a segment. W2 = 15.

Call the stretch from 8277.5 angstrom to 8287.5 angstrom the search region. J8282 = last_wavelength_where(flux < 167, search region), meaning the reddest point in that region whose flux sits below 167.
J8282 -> 8286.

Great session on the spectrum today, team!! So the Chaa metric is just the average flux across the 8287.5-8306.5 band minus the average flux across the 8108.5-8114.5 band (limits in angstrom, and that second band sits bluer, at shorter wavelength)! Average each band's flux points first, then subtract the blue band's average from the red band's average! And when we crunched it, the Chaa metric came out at -12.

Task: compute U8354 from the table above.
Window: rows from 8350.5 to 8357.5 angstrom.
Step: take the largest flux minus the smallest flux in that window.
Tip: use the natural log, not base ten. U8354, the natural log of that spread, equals 3.6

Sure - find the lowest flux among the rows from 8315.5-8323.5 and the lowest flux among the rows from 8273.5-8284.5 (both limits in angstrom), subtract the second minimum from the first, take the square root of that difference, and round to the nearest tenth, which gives 1.7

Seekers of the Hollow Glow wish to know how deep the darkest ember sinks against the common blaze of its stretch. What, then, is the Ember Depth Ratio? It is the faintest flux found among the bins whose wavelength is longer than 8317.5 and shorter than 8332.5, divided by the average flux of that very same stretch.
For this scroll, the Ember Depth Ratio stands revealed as 0.90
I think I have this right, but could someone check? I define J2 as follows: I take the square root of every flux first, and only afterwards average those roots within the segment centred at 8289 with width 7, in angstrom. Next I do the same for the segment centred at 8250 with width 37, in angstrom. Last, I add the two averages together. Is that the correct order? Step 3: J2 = 25.4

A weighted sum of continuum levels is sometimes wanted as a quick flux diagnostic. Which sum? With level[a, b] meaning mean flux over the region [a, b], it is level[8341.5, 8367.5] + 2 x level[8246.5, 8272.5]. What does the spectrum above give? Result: 479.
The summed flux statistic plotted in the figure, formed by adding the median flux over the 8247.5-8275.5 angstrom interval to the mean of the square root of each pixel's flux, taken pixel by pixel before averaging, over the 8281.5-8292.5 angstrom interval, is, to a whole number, 171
